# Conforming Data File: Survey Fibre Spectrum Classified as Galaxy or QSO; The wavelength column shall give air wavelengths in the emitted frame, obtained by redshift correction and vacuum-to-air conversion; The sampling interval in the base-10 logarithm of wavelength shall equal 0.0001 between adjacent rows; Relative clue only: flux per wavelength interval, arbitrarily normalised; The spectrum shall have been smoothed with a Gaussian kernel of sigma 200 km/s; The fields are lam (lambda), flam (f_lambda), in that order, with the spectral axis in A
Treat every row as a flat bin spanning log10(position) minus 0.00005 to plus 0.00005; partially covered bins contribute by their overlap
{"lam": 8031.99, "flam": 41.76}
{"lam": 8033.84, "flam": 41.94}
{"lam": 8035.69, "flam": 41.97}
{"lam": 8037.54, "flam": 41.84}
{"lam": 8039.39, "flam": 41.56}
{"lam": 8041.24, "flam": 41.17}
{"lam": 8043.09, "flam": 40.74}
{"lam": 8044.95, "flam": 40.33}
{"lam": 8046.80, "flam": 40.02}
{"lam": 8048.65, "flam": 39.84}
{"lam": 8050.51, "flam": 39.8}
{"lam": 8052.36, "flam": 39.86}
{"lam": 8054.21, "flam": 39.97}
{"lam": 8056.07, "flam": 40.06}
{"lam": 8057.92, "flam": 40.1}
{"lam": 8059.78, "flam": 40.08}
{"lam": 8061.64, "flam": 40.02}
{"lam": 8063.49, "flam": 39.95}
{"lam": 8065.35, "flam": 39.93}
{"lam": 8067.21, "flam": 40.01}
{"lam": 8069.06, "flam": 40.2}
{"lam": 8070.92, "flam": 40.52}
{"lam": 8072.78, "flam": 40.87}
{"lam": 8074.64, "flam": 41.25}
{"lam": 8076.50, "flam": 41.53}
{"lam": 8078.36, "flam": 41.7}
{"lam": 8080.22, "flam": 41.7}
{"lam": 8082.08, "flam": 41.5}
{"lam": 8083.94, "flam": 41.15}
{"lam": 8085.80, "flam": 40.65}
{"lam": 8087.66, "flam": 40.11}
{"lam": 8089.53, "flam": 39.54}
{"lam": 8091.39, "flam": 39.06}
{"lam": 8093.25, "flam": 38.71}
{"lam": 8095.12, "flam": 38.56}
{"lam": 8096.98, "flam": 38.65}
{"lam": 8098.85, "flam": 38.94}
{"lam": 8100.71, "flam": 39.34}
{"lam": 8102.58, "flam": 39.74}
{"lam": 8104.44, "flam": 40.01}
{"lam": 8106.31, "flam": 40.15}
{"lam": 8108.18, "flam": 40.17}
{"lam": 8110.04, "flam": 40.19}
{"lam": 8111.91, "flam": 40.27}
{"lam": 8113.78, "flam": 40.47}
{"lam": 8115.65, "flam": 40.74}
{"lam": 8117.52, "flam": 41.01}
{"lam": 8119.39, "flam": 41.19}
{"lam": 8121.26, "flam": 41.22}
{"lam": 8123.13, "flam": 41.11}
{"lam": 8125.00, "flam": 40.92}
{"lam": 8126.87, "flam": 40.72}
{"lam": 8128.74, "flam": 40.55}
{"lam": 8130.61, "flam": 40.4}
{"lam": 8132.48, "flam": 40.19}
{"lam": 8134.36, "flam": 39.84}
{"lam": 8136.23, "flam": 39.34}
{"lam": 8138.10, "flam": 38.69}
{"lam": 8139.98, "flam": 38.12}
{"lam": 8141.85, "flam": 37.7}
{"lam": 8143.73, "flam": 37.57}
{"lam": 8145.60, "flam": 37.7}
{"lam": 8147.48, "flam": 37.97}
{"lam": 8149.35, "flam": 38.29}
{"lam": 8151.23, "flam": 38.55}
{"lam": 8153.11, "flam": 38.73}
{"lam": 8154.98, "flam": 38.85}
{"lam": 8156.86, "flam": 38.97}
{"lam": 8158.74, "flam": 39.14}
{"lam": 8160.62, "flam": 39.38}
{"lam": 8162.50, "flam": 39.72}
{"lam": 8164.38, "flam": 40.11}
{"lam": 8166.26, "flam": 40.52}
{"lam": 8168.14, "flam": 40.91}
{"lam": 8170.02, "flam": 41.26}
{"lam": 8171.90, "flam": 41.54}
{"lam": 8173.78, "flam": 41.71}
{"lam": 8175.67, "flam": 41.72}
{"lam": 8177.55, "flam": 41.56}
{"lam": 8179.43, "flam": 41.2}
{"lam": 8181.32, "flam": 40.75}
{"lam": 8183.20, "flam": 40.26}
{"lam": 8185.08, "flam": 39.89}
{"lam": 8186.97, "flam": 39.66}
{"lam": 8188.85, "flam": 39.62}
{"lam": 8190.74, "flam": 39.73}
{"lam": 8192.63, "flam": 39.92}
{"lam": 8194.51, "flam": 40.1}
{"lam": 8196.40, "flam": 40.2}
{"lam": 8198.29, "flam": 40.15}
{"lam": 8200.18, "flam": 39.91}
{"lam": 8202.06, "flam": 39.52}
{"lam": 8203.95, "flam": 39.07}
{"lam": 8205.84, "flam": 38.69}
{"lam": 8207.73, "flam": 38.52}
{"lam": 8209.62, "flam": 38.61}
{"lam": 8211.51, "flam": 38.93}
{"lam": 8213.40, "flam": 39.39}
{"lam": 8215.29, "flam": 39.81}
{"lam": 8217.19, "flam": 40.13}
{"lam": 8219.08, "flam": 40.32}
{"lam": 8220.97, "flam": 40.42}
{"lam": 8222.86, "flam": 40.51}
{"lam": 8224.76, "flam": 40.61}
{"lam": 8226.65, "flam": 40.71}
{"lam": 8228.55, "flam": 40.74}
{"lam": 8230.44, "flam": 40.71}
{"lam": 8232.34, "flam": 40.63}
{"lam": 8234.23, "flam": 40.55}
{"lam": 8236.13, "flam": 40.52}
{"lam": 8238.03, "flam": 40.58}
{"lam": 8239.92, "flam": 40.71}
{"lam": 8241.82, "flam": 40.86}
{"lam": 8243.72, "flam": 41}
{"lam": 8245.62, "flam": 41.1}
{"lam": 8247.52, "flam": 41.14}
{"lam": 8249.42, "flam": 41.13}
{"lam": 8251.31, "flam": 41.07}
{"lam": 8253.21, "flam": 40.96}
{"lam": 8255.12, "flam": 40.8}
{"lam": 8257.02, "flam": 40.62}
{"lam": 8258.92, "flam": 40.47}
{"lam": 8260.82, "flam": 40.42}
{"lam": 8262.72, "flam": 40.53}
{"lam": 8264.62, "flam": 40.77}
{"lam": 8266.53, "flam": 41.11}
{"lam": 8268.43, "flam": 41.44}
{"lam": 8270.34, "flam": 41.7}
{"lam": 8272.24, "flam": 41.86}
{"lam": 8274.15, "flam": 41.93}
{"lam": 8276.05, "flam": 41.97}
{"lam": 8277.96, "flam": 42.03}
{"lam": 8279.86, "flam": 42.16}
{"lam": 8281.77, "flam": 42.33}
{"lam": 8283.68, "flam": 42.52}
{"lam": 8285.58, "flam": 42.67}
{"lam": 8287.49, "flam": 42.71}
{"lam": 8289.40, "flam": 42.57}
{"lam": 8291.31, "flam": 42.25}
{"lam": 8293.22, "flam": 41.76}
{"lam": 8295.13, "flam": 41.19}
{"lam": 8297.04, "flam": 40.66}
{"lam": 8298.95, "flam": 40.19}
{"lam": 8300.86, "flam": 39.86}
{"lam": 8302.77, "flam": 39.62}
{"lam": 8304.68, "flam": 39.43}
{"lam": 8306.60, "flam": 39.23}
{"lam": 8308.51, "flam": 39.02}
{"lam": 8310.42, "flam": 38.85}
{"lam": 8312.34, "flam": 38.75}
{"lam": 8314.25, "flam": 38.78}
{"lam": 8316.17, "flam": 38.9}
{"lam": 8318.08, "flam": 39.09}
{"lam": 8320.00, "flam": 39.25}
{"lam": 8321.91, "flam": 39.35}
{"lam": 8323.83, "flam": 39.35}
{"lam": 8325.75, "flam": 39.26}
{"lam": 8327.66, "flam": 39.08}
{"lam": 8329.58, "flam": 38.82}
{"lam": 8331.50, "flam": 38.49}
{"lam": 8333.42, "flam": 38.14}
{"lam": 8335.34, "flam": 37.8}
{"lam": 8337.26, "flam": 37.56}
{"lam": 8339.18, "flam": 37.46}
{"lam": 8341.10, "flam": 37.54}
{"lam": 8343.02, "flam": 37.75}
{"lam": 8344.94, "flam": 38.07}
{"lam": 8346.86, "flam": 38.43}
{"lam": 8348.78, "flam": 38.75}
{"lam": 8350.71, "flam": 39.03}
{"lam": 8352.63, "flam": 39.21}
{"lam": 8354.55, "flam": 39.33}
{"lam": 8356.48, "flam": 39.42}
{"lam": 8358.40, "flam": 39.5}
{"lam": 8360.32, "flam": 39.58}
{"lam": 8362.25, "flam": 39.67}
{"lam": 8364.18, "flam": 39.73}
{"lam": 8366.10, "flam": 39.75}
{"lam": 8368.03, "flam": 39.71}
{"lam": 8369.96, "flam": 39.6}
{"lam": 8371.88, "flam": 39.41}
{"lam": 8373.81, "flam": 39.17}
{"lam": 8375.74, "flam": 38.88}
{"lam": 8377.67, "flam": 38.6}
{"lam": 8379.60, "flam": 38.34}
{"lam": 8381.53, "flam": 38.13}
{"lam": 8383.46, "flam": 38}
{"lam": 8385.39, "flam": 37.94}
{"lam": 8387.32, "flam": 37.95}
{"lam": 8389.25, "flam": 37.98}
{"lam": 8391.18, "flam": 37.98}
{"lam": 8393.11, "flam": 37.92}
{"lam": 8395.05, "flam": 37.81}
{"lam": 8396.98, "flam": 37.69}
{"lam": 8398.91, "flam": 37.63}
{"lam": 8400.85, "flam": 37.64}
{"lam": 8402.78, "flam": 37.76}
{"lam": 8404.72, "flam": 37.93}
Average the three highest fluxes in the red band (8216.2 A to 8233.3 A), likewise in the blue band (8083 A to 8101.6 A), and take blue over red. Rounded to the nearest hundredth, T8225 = 1.00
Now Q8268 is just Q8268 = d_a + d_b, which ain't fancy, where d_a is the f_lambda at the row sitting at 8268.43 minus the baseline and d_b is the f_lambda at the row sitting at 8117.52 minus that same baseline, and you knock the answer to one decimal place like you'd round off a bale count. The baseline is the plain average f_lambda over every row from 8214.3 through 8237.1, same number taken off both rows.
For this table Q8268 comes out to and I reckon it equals 1.5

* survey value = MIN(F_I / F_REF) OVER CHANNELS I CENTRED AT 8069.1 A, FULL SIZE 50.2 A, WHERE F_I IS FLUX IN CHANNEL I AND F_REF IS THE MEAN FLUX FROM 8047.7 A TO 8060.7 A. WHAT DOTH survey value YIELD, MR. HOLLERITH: 0.969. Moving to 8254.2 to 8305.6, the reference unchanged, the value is 0.987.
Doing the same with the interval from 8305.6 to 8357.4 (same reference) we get 0.937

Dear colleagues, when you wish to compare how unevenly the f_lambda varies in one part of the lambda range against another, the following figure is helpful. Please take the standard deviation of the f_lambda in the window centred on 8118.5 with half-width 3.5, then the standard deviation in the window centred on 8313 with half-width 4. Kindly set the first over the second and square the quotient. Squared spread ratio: 11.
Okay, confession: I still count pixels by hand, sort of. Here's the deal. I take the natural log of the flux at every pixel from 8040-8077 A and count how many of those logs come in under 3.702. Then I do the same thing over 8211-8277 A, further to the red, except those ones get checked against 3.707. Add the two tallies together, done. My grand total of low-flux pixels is 34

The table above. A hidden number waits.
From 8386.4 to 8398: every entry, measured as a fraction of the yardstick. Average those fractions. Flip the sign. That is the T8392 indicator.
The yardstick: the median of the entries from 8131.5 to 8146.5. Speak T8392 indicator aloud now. -0.99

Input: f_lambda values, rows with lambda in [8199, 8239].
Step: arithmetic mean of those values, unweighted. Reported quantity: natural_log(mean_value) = 3.688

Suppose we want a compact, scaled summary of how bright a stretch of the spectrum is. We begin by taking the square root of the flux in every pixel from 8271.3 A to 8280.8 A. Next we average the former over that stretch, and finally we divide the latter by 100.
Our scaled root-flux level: 0.0648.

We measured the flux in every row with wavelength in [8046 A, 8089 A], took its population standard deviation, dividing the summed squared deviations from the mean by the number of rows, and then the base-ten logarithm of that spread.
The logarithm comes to -0.19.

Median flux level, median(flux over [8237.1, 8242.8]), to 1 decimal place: 40.7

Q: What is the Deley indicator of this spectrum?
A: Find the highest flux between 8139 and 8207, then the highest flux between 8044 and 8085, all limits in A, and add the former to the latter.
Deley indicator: 83.4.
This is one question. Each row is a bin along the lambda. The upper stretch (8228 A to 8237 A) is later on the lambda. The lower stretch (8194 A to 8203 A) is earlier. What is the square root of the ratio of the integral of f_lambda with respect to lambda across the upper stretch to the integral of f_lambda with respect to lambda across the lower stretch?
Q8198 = 1.01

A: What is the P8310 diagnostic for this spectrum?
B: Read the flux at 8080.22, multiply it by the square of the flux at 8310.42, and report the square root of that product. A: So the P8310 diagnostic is 251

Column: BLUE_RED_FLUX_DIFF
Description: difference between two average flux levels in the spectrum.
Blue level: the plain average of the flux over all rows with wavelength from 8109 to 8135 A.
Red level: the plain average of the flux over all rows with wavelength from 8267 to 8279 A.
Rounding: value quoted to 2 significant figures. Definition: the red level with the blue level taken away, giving 1.2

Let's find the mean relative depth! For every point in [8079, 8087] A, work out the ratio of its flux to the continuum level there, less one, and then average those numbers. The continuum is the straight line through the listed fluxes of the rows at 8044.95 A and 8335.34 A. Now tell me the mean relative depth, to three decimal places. 0.031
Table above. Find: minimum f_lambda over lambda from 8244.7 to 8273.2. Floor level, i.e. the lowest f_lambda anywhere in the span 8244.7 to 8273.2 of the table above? 40.42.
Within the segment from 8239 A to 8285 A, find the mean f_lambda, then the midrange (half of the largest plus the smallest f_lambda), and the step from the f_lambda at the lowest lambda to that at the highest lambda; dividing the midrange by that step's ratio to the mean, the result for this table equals 946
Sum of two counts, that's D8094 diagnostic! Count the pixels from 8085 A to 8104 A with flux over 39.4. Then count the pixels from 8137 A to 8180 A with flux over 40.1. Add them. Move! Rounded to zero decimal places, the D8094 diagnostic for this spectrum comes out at 13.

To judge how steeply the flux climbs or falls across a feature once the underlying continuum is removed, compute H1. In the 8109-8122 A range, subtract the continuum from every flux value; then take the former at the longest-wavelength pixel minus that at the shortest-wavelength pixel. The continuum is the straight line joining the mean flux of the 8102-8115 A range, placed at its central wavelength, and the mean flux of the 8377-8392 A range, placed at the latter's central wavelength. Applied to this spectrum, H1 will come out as 1.1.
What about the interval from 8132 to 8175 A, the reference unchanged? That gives 1.8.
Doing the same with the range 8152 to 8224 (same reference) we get 2.3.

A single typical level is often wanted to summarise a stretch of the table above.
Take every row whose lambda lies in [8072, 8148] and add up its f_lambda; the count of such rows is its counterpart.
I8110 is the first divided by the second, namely 40.0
